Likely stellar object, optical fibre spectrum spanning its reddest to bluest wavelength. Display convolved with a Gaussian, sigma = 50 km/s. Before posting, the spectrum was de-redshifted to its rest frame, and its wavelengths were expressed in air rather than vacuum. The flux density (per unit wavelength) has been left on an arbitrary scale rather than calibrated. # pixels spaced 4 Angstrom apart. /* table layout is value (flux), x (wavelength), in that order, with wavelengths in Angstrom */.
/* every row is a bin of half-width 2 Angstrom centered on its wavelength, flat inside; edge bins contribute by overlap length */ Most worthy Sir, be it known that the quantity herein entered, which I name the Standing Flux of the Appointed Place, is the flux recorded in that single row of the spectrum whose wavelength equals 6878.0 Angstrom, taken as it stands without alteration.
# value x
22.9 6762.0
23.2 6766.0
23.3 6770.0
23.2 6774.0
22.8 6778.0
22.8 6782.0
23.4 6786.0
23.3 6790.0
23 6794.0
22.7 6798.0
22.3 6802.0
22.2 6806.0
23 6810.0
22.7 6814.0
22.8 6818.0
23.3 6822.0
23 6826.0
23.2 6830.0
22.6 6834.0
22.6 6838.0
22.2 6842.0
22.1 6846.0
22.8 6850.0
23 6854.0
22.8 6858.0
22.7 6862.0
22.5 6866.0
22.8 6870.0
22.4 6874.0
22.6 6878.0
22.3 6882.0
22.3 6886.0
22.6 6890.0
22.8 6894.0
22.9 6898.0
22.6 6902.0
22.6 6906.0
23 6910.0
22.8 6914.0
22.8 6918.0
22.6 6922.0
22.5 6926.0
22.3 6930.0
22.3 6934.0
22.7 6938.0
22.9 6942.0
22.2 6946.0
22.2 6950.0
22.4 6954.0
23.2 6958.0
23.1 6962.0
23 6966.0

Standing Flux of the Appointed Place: 22.6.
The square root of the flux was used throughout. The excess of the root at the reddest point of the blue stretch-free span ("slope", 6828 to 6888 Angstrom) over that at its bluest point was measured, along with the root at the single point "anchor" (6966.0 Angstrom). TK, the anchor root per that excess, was -51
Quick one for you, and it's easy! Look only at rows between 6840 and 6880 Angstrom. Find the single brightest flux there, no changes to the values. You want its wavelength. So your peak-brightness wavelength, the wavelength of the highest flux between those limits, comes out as 6854.0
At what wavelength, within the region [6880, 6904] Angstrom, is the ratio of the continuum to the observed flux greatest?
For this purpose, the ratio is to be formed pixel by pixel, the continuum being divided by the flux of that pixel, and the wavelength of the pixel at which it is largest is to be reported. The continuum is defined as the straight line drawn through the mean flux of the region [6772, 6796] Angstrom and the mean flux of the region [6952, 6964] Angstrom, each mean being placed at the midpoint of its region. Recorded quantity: 6882.0 Angstrom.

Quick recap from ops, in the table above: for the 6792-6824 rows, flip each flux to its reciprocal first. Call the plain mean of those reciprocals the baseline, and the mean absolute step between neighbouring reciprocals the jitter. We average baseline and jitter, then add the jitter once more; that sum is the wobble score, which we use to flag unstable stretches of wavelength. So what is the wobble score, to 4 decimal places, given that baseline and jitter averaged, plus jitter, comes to 0.0230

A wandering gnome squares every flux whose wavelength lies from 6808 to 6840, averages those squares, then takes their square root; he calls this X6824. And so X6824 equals 22.9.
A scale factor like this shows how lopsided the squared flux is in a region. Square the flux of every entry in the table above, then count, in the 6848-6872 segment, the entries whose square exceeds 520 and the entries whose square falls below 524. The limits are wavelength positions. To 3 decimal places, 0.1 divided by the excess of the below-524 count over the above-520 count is 0.025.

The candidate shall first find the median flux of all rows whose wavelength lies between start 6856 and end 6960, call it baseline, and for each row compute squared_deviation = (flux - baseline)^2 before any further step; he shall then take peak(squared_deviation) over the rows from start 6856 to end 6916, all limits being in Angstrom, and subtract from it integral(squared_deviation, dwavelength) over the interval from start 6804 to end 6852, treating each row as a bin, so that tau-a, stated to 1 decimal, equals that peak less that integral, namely -7.2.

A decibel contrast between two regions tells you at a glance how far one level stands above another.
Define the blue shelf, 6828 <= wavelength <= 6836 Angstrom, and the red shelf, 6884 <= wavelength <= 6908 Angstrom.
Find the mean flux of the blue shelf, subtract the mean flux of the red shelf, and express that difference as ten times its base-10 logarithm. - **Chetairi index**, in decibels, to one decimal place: -5.7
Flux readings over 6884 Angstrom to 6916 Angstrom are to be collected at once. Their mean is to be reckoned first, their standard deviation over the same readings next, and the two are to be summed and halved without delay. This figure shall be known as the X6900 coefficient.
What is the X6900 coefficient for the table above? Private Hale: 11.5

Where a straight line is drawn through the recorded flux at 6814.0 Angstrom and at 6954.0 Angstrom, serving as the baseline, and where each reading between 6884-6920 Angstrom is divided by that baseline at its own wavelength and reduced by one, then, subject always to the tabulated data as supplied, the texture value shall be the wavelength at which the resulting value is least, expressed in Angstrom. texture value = 6886.0 Angstrom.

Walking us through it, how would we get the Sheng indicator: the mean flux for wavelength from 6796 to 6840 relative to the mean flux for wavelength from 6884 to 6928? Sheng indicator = 1.004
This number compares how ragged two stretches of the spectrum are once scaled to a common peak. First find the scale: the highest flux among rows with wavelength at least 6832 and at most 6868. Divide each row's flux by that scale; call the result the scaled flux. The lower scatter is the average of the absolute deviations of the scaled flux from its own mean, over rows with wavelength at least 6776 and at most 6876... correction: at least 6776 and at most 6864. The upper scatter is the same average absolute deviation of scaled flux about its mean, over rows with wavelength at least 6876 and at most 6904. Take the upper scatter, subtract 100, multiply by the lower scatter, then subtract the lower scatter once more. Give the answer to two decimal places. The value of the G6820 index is -1.19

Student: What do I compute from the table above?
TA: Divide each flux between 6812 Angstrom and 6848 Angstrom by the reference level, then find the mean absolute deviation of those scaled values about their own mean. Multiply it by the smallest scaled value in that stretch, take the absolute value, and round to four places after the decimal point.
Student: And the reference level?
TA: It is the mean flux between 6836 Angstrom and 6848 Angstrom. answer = 0.0139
